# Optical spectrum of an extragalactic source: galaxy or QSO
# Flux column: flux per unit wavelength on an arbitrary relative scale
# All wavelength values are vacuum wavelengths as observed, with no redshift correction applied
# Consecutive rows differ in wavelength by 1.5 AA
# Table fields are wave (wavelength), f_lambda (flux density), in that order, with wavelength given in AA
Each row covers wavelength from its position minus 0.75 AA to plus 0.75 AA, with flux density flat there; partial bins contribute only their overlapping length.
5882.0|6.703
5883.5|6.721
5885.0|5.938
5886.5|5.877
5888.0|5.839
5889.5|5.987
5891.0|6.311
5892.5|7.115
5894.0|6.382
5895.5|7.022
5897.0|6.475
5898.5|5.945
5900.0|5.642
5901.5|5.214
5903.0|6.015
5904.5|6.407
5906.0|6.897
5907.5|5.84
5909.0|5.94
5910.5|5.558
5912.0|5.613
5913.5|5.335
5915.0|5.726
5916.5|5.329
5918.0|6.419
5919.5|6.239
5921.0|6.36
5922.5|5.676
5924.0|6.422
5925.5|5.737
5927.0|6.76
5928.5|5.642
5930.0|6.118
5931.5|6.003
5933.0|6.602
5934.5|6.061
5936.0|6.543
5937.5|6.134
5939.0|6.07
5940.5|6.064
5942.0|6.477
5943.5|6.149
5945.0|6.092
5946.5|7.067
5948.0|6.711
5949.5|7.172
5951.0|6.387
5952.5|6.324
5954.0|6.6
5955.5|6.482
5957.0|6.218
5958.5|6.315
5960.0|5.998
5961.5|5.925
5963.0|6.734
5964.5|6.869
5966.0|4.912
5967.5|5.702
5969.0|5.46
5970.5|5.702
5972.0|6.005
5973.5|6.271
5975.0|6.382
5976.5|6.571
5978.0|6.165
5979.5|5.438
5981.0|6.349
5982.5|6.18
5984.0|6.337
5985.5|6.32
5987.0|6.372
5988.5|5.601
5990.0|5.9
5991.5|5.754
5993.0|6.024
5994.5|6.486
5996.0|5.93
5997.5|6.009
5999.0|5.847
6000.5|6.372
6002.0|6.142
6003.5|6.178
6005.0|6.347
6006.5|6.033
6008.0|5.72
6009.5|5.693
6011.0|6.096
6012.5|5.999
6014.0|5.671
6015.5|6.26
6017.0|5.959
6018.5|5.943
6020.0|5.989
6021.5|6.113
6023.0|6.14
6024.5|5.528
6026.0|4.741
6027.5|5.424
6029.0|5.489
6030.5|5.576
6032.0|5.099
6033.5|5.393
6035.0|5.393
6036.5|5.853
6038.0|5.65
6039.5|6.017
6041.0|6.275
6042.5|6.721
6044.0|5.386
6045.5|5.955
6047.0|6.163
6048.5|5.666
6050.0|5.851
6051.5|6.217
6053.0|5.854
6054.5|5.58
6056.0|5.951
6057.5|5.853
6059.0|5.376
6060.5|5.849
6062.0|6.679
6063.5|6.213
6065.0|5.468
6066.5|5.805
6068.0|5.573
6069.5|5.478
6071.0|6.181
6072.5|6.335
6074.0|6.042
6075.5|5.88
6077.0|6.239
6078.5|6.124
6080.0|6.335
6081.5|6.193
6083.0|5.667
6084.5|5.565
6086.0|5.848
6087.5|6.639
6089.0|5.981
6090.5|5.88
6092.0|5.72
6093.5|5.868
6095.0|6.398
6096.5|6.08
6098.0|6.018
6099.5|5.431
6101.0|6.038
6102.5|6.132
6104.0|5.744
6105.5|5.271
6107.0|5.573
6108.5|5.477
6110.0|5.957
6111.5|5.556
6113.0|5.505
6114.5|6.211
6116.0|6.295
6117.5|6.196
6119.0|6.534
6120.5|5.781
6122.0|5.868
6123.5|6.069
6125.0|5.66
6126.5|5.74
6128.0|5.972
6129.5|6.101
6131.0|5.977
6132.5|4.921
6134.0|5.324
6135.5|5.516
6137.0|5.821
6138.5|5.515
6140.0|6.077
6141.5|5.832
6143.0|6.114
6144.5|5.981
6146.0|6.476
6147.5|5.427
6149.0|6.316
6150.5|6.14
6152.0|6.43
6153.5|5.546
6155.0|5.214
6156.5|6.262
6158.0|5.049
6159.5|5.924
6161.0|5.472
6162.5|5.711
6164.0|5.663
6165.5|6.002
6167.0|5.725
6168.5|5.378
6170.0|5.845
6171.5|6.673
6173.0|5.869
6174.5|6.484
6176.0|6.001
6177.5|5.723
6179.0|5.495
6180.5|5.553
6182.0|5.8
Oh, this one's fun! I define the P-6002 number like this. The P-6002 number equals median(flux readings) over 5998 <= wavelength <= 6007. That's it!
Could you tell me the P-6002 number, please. 6.16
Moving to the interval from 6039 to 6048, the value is 6.09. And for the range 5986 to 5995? 5.96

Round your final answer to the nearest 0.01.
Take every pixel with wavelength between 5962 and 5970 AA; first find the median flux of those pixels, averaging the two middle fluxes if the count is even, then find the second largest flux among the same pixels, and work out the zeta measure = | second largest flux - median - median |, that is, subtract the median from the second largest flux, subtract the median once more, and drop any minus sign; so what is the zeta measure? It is 4.67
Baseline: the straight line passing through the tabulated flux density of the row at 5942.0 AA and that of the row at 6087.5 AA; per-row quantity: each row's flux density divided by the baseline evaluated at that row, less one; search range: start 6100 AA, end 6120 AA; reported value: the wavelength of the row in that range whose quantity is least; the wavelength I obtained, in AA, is 6105.5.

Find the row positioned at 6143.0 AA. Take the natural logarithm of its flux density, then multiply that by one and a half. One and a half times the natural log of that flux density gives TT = 2.72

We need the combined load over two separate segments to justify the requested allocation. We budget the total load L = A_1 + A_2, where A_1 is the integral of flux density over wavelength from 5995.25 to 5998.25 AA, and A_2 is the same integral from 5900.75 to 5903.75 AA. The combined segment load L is 34.8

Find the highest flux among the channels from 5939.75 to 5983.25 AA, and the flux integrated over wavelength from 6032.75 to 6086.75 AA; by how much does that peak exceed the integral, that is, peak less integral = -312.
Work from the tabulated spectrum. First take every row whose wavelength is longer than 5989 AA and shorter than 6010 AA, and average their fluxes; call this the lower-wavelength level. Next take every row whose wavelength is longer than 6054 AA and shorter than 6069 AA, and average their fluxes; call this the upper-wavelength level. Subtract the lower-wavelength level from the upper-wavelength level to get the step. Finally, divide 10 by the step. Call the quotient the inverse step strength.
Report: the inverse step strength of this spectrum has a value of -51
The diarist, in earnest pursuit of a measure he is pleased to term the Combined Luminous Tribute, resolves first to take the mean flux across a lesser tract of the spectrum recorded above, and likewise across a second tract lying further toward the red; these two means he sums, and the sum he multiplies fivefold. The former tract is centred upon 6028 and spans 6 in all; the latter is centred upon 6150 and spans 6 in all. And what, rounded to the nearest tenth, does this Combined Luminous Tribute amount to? 56.9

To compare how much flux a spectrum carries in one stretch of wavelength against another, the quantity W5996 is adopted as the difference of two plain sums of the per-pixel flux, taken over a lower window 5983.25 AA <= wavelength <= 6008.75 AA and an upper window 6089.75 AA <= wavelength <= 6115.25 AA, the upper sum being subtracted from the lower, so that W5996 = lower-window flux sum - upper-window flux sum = 5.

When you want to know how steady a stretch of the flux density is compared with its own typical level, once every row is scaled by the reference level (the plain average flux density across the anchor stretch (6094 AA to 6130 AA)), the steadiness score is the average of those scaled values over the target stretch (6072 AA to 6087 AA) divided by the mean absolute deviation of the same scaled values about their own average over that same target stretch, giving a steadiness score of 27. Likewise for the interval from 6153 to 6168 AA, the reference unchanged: 21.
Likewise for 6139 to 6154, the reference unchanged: 22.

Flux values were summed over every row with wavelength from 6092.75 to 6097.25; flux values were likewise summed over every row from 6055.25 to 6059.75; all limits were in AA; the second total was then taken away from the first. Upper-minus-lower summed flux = 1.2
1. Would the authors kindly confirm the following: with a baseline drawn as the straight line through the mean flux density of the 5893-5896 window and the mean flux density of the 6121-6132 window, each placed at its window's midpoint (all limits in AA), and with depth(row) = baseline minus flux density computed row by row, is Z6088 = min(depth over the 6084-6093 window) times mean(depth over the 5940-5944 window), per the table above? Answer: -0.18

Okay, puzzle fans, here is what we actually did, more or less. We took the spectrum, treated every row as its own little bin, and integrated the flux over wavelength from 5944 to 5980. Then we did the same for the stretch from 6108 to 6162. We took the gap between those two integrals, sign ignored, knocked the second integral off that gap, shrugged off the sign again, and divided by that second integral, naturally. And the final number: 0.71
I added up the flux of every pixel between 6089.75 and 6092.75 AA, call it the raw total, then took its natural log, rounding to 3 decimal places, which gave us 2.451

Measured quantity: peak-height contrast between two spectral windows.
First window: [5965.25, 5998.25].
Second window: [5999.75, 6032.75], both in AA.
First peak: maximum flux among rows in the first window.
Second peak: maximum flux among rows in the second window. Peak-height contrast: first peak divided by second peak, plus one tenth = 1.13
